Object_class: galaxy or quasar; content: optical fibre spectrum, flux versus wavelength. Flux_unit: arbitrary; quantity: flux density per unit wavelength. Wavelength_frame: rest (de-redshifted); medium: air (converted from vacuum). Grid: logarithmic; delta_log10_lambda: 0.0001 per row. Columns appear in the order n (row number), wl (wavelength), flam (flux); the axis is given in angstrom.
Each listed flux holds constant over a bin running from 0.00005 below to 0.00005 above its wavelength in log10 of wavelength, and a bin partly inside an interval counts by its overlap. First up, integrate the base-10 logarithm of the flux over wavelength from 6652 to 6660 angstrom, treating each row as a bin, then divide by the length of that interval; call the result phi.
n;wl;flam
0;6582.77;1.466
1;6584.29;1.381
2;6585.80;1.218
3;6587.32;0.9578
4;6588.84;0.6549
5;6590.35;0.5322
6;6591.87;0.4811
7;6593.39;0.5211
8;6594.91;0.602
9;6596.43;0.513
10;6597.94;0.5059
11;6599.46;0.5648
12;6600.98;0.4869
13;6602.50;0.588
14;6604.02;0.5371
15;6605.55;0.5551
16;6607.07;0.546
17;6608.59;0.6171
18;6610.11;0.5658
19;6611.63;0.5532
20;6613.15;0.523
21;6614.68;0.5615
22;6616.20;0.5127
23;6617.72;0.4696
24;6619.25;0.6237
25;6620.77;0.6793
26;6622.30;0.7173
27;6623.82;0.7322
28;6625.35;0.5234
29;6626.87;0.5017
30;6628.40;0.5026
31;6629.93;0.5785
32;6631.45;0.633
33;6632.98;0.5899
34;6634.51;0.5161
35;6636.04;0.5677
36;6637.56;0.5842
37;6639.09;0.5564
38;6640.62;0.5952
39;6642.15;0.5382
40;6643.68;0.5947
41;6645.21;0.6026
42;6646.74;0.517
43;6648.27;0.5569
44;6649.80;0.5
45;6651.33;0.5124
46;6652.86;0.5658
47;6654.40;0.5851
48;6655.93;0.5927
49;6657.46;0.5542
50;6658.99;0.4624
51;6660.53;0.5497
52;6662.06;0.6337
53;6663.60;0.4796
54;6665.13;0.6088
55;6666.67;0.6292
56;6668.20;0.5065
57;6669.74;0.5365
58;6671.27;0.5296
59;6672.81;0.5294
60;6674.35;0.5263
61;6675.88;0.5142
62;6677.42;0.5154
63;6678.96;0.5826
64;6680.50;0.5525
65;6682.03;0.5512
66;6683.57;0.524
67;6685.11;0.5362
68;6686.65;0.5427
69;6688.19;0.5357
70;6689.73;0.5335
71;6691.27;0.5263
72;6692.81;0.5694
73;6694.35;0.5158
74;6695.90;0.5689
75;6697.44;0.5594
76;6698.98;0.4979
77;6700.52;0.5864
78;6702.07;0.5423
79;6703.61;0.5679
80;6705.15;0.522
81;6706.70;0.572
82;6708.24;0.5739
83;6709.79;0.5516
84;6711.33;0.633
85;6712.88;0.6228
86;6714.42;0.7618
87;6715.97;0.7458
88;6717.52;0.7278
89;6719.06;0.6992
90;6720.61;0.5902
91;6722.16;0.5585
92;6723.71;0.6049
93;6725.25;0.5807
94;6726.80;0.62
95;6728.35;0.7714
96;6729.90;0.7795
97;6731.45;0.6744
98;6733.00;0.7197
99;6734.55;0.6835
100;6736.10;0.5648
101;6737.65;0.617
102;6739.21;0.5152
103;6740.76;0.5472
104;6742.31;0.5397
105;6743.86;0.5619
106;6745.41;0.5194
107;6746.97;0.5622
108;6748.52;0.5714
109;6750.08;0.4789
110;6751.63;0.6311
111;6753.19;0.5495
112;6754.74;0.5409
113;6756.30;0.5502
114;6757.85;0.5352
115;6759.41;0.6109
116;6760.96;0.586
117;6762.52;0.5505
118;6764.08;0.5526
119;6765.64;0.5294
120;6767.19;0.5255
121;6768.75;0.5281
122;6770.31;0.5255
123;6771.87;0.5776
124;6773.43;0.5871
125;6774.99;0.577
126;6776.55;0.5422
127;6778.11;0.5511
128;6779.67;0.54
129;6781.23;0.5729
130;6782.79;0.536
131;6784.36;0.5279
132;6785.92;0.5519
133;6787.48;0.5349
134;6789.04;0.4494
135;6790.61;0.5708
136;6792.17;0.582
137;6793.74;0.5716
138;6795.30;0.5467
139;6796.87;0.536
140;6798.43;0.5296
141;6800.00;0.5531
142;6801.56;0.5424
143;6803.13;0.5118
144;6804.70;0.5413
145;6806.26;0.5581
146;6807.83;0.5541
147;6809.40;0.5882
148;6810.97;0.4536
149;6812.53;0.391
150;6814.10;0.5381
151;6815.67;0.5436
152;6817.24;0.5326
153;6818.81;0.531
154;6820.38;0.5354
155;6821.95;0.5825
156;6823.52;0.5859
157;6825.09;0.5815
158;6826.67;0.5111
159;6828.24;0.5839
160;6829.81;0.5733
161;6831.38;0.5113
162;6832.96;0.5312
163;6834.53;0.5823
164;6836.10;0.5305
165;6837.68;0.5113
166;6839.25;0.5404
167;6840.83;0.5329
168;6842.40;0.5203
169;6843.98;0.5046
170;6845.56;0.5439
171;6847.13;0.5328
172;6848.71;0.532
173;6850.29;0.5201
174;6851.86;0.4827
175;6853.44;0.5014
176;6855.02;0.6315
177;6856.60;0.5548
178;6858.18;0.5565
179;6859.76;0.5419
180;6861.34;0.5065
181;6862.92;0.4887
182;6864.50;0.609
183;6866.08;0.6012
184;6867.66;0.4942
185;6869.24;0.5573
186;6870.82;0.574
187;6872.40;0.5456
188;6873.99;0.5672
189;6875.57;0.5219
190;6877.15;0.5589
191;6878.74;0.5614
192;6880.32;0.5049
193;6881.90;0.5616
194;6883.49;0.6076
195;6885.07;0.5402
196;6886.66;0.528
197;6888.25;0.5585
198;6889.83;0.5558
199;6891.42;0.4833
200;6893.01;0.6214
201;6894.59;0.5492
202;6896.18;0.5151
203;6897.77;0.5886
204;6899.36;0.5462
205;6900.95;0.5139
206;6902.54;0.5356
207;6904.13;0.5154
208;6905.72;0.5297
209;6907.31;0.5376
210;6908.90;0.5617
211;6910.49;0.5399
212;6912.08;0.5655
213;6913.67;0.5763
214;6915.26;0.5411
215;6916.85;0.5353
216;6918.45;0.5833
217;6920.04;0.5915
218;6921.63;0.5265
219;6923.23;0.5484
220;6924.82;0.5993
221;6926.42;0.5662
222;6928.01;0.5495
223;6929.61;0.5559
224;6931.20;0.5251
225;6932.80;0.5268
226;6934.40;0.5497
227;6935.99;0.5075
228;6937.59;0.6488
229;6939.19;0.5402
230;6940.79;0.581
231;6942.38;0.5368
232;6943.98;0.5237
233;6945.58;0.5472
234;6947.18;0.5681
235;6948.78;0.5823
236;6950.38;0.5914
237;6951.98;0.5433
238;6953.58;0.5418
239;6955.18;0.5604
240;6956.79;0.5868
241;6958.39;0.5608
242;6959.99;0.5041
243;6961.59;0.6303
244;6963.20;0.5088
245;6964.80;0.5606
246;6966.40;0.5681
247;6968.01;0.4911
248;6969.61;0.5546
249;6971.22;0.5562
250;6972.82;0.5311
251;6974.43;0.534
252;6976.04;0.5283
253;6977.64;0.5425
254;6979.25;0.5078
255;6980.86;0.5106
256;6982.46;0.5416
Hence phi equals -0.26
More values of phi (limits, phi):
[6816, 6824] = -0.26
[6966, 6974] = -0.27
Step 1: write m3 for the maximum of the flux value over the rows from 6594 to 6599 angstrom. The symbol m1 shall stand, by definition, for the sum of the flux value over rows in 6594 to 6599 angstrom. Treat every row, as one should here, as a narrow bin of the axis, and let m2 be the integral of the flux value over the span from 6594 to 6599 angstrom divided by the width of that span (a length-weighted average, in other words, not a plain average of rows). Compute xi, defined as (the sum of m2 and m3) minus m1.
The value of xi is -0.48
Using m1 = 1.62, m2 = 0.542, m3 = 0.602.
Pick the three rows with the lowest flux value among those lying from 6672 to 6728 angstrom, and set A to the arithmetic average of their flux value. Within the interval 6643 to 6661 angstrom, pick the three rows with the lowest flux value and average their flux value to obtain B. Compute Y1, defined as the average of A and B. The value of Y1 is 0.50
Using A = 0.509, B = 0.492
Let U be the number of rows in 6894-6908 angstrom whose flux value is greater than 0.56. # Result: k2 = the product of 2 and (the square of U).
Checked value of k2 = 2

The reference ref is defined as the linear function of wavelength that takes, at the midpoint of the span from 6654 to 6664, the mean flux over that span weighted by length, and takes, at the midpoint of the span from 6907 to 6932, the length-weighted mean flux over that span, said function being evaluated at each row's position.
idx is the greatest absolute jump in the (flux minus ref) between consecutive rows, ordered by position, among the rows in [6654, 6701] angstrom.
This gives 0.15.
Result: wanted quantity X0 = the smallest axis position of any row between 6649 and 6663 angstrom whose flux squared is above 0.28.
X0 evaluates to 6652.86 angstrom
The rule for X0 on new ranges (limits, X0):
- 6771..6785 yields 6771.87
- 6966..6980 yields 6966.40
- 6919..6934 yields 6920.04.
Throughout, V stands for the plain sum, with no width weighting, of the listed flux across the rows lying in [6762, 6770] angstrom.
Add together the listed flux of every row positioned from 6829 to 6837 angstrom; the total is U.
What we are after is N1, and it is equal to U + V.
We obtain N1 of 5.41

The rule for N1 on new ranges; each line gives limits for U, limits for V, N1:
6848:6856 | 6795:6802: 5.38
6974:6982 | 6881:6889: 5.42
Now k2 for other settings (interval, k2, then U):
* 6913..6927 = 50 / 5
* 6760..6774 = 18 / 3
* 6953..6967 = 72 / 6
